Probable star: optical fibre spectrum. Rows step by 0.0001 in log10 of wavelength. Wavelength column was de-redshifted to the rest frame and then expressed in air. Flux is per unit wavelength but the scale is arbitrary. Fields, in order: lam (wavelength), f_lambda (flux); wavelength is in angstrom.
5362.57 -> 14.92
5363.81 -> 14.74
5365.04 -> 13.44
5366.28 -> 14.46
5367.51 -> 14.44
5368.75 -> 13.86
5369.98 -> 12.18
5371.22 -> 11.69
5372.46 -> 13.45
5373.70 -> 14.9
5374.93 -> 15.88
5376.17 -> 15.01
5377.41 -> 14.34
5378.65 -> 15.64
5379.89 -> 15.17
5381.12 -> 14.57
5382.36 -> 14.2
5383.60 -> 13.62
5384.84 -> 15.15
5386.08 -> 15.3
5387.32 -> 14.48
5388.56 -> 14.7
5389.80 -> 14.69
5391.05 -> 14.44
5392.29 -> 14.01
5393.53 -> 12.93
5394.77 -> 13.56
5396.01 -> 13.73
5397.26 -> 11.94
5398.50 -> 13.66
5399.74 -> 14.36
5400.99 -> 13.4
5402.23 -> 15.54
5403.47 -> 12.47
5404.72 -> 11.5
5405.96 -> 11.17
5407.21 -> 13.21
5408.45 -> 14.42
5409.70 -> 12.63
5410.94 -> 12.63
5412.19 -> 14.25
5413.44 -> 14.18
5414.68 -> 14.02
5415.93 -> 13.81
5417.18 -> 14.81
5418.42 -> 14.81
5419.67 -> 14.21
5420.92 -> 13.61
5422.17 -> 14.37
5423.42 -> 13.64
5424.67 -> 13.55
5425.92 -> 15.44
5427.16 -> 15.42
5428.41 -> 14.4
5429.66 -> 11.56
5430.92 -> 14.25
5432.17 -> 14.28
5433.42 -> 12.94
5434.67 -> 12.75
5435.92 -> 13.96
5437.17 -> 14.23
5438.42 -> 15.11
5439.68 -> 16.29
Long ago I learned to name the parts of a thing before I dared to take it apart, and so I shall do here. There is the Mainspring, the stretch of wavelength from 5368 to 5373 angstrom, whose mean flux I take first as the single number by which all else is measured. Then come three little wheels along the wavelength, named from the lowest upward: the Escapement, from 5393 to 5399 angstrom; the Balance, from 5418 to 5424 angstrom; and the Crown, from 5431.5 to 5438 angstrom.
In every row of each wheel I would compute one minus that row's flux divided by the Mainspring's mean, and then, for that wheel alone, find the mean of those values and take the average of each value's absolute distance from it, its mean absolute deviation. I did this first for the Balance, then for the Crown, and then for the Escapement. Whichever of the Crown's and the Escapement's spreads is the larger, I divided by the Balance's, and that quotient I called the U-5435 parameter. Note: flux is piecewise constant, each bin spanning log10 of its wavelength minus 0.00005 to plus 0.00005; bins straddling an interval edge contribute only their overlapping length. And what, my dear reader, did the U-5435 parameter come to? 1.6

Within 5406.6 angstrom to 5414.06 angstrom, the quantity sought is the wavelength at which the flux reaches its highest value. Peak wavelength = 5408.45 angstrom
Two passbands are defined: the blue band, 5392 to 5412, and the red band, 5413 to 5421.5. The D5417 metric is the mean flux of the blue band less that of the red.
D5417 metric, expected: -1.0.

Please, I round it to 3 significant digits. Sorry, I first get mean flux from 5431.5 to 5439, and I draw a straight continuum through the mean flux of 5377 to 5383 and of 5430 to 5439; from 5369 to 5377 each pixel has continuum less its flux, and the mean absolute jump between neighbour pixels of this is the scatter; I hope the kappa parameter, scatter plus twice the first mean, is 28.9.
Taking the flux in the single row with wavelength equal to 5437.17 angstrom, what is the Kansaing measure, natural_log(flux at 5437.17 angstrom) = 2.66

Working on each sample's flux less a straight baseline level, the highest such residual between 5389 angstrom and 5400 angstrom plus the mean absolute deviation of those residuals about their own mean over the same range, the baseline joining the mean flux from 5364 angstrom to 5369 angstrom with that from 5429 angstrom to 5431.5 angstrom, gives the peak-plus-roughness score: 1.6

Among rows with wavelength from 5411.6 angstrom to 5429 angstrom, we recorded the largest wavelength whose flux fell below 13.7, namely 5424.67 angstrom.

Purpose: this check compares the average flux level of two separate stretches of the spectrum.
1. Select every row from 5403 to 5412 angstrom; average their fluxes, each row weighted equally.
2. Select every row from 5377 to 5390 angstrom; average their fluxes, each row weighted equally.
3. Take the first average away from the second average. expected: 2.1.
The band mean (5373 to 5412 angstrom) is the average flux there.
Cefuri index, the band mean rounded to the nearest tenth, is 14.0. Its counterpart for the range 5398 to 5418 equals 13.5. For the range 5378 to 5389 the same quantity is 14.8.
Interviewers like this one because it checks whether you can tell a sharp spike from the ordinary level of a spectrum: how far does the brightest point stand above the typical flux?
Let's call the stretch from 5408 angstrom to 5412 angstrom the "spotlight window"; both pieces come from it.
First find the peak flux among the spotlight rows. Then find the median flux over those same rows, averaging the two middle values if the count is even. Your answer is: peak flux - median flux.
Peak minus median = 1.79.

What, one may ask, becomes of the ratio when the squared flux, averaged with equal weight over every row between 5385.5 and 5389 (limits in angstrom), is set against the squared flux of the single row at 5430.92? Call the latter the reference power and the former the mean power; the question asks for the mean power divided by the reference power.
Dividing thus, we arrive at 1.08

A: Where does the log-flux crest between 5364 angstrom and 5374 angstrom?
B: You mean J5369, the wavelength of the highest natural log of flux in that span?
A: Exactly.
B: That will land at 5373.70 angstrom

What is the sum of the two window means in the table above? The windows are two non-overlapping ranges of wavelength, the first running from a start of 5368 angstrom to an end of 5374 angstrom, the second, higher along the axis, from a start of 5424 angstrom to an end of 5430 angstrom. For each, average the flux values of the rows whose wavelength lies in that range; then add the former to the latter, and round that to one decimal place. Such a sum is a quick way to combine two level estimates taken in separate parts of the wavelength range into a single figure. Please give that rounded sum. 27.3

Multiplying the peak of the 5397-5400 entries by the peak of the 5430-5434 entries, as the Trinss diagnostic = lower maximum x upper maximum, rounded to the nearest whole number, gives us 205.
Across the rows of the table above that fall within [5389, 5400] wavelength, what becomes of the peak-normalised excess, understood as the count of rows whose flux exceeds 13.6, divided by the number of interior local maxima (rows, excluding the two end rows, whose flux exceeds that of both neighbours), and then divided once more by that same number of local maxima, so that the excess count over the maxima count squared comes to 6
